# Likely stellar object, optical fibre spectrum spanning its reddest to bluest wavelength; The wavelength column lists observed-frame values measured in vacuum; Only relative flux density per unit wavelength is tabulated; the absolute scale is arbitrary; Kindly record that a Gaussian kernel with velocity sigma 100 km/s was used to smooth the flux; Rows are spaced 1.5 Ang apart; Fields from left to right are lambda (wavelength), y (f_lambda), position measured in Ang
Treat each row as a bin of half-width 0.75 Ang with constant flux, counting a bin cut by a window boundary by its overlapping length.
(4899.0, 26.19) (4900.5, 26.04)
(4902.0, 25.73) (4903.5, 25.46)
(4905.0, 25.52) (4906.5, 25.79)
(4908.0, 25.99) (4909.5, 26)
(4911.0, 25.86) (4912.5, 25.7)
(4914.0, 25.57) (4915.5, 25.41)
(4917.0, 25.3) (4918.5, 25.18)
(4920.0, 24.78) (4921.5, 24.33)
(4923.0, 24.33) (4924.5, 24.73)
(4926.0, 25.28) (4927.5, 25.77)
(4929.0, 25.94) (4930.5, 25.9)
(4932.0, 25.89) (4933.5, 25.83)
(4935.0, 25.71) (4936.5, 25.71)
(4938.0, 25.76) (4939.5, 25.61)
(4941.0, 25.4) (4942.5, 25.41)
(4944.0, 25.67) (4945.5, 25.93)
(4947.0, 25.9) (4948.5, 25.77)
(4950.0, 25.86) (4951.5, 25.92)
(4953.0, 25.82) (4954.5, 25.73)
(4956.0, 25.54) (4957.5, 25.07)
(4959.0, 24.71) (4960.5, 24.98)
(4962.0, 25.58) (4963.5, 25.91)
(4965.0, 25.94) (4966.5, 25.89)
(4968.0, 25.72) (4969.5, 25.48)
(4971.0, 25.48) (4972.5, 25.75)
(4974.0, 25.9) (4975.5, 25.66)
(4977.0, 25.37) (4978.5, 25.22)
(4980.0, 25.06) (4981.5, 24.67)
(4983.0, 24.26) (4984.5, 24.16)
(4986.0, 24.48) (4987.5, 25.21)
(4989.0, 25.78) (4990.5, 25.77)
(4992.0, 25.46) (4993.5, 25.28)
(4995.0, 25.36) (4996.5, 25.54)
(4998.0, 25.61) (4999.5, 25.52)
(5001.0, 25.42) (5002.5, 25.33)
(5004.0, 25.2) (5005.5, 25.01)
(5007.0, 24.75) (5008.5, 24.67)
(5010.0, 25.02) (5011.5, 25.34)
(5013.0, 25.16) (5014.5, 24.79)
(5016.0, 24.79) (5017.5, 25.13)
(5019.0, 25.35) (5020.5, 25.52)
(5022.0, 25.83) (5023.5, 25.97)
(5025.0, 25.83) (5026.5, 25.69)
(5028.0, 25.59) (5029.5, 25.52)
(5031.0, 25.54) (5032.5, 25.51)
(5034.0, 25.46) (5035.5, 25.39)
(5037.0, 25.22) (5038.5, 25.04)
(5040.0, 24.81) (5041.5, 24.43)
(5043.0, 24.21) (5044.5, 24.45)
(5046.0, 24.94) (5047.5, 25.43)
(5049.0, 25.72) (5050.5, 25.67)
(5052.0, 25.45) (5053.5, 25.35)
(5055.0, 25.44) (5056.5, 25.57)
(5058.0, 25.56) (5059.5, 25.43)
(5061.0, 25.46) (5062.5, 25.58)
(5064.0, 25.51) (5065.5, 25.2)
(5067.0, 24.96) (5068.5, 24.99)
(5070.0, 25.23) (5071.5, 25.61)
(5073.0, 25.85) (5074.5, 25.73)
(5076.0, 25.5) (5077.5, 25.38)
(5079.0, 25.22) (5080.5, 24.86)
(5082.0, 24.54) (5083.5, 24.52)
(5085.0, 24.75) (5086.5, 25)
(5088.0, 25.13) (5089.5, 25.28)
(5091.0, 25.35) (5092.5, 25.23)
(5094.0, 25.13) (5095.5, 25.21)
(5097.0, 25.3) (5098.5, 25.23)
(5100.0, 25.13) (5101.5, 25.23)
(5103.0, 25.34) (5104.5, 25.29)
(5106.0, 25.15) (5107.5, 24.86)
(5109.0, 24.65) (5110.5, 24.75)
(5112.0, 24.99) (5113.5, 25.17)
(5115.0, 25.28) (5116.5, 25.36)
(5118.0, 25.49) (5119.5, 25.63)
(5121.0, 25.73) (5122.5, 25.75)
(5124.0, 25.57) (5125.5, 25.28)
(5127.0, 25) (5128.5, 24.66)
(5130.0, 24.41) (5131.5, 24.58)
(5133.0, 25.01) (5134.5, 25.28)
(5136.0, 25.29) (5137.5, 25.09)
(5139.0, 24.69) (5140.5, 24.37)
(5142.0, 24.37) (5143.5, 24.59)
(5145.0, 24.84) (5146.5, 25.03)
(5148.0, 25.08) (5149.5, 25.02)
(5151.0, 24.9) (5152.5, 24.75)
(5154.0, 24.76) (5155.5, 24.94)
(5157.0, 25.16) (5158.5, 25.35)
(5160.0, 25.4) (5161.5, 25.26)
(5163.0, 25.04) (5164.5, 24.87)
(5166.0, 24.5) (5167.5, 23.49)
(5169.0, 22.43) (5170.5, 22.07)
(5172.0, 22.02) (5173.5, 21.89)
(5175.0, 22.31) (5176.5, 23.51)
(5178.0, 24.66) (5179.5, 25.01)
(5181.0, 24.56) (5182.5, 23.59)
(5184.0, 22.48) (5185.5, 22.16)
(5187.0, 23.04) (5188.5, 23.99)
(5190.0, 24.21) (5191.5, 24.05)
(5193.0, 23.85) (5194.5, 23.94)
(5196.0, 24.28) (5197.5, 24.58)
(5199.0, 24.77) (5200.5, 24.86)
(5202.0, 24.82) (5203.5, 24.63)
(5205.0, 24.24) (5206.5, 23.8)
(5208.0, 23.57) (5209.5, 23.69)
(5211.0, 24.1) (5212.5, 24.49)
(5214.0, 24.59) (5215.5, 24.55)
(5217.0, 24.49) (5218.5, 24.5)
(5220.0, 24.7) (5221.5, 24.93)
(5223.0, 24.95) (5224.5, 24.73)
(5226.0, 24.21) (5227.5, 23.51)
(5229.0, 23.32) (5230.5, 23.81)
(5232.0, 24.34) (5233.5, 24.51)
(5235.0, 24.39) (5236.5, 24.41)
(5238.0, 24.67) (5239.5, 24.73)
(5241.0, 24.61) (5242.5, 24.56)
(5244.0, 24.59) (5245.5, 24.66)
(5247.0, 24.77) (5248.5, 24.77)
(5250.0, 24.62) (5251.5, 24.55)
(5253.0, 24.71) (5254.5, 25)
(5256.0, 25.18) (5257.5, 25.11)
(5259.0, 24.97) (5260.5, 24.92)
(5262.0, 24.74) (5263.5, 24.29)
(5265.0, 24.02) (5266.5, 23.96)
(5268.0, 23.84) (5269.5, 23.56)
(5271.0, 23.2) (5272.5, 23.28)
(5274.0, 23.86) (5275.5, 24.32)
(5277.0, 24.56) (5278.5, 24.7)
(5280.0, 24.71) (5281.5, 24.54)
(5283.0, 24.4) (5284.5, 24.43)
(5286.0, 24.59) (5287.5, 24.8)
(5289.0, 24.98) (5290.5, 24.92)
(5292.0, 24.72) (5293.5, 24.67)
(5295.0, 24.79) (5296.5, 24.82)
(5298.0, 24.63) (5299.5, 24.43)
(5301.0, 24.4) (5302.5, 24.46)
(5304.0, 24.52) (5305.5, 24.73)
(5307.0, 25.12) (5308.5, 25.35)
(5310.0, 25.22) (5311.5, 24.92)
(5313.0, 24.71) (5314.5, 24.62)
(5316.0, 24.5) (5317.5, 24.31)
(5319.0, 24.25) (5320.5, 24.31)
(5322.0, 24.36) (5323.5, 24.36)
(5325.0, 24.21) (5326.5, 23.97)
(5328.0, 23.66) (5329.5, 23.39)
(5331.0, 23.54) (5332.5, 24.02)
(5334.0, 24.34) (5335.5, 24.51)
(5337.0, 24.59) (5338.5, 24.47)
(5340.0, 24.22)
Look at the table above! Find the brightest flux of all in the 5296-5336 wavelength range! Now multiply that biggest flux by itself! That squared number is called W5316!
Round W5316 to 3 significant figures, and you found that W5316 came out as 643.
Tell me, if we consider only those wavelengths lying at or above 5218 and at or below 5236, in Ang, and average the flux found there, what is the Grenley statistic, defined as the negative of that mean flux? -24.3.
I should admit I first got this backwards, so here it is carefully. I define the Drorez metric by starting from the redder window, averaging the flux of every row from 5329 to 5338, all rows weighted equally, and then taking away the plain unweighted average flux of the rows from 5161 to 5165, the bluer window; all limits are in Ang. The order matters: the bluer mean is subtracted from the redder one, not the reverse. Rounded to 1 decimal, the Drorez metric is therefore -1.0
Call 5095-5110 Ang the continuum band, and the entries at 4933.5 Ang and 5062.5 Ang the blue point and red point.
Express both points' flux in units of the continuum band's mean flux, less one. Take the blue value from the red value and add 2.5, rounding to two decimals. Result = 2.49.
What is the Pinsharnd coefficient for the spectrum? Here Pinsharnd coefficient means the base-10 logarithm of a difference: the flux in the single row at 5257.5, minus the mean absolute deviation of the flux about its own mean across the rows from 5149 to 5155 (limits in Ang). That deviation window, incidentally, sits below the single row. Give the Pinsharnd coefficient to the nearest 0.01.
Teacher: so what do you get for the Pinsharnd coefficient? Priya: 1.40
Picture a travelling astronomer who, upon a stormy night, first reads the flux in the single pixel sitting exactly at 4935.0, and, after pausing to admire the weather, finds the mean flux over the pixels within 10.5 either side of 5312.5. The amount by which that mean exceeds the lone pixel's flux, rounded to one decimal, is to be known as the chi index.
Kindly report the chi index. -1.0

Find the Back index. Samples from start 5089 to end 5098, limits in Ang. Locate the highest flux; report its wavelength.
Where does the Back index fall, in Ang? 5091.0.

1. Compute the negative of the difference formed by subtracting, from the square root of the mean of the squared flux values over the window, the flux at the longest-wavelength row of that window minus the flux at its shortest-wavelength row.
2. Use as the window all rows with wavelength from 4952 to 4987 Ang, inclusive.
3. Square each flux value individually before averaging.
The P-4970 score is -26.7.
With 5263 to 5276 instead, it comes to -23.8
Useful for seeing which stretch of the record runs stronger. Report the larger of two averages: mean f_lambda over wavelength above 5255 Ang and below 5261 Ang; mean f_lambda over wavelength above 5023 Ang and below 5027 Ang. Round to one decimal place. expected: 25.8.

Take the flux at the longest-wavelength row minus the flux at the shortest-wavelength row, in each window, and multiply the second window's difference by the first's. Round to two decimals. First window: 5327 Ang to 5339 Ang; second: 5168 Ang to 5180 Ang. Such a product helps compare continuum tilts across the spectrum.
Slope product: 2.09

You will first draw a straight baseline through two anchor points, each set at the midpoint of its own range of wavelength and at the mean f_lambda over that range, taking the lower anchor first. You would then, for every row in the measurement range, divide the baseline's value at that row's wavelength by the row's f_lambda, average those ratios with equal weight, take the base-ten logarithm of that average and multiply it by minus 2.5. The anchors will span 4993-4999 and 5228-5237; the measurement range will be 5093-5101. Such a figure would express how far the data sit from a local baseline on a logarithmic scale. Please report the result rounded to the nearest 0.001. 0.014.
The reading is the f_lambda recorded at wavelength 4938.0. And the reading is 25.76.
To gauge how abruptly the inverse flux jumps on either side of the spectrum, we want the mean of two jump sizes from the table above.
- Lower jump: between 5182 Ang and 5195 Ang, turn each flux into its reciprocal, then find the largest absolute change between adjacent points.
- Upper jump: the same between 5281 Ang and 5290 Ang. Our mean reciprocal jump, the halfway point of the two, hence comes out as 0.0012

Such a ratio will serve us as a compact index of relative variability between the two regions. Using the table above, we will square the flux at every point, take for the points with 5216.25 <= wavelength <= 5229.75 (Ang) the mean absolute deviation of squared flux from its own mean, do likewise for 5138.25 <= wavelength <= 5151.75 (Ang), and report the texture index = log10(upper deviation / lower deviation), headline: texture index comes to 0.3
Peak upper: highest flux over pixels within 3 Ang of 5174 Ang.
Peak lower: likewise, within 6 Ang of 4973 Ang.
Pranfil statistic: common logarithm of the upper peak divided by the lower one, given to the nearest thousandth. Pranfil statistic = -0.042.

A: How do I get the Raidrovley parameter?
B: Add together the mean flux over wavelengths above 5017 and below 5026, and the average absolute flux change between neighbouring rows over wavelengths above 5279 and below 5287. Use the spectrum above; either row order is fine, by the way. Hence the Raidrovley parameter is 25.7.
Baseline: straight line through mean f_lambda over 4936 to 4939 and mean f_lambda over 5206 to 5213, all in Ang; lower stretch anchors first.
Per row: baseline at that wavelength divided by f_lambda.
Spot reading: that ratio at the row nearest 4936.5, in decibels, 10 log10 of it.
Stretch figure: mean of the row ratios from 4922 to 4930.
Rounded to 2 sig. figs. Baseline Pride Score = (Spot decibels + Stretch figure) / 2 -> 0.51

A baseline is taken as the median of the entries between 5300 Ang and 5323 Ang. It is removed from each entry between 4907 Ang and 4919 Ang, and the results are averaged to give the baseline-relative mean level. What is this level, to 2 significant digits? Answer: 1.1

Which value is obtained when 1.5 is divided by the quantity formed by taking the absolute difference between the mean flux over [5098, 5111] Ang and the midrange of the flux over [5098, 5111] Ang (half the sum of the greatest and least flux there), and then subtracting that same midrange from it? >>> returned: -0.0602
